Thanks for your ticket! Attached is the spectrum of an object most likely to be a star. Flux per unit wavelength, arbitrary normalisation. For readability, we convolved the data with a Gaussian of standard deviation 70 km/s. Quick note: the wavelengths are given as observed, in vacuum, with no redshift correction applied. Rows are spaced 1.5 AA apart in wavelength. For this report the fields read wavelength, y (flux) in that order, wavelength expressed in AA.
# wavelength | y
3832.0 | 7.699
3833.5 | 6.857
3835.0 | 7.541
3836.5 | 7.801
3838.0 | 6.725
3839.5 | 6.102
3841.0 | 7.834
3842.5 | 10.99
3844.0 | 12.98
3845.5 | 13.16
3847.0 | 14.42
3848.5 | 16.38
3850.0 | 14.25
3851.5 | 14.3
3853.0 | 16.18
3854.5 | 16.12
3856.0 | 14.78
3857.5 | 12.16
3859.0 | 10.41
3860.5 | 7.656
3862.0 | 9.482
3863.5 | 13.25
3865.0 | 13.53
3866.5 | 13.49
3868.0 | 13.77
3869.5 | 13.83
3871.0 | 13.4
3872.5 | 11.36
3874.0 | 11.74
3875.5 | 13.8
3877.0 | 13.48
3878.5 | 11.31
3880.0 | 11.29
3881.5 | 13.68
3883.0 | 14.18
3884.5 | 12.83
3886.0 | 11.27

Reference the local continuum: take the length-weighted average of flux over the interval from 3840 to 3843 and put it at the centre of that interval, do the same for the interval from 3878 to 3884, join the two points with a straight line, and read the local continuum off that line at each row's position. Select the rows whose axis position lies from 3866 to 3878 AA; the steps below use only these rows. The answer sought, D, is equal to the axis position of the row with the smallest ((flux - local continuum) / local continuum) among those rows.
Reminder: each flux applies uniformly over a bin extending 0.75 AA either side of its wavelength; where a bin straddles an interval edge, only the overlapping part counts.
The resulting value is 3872.5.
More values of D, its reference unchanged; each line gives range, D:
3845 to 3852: 3845.5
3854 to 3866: 3860.5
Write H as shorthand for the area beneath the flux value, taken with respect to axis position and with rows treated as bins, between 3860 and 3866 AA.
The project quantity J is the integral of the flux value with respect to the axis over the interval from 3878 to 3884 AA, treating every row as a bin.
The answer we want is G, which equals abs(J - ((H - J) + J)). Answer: 9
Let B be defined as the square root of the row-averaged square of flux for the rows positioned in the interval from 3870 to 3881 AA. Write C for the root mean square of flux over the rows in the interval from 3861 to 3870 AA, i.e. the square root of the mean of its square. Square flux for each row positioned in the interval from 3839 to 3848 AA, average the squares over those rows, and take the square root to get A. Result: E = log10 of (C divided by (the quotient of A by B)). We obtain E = 1.15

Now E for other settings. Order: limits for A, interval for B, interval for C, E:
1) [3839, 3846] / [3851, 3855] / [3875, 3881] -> 1.26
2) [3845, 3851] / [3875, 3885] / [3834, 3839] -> 0.82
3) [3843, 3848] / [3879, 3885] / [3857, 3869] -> 1.06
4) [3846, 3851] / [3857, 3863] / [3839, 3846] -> 0.85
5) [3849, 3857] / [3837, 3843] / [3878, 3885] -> 0.83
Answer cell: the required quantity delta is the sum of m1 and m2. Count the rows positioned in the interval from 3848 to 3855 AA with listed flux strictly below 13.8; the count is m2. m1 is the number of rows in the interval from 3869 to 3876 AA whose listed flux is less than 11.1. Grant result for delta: 0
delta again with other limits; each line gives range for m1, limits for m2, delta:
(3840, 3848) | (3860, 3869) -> 8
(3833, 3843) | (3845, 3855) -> 8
